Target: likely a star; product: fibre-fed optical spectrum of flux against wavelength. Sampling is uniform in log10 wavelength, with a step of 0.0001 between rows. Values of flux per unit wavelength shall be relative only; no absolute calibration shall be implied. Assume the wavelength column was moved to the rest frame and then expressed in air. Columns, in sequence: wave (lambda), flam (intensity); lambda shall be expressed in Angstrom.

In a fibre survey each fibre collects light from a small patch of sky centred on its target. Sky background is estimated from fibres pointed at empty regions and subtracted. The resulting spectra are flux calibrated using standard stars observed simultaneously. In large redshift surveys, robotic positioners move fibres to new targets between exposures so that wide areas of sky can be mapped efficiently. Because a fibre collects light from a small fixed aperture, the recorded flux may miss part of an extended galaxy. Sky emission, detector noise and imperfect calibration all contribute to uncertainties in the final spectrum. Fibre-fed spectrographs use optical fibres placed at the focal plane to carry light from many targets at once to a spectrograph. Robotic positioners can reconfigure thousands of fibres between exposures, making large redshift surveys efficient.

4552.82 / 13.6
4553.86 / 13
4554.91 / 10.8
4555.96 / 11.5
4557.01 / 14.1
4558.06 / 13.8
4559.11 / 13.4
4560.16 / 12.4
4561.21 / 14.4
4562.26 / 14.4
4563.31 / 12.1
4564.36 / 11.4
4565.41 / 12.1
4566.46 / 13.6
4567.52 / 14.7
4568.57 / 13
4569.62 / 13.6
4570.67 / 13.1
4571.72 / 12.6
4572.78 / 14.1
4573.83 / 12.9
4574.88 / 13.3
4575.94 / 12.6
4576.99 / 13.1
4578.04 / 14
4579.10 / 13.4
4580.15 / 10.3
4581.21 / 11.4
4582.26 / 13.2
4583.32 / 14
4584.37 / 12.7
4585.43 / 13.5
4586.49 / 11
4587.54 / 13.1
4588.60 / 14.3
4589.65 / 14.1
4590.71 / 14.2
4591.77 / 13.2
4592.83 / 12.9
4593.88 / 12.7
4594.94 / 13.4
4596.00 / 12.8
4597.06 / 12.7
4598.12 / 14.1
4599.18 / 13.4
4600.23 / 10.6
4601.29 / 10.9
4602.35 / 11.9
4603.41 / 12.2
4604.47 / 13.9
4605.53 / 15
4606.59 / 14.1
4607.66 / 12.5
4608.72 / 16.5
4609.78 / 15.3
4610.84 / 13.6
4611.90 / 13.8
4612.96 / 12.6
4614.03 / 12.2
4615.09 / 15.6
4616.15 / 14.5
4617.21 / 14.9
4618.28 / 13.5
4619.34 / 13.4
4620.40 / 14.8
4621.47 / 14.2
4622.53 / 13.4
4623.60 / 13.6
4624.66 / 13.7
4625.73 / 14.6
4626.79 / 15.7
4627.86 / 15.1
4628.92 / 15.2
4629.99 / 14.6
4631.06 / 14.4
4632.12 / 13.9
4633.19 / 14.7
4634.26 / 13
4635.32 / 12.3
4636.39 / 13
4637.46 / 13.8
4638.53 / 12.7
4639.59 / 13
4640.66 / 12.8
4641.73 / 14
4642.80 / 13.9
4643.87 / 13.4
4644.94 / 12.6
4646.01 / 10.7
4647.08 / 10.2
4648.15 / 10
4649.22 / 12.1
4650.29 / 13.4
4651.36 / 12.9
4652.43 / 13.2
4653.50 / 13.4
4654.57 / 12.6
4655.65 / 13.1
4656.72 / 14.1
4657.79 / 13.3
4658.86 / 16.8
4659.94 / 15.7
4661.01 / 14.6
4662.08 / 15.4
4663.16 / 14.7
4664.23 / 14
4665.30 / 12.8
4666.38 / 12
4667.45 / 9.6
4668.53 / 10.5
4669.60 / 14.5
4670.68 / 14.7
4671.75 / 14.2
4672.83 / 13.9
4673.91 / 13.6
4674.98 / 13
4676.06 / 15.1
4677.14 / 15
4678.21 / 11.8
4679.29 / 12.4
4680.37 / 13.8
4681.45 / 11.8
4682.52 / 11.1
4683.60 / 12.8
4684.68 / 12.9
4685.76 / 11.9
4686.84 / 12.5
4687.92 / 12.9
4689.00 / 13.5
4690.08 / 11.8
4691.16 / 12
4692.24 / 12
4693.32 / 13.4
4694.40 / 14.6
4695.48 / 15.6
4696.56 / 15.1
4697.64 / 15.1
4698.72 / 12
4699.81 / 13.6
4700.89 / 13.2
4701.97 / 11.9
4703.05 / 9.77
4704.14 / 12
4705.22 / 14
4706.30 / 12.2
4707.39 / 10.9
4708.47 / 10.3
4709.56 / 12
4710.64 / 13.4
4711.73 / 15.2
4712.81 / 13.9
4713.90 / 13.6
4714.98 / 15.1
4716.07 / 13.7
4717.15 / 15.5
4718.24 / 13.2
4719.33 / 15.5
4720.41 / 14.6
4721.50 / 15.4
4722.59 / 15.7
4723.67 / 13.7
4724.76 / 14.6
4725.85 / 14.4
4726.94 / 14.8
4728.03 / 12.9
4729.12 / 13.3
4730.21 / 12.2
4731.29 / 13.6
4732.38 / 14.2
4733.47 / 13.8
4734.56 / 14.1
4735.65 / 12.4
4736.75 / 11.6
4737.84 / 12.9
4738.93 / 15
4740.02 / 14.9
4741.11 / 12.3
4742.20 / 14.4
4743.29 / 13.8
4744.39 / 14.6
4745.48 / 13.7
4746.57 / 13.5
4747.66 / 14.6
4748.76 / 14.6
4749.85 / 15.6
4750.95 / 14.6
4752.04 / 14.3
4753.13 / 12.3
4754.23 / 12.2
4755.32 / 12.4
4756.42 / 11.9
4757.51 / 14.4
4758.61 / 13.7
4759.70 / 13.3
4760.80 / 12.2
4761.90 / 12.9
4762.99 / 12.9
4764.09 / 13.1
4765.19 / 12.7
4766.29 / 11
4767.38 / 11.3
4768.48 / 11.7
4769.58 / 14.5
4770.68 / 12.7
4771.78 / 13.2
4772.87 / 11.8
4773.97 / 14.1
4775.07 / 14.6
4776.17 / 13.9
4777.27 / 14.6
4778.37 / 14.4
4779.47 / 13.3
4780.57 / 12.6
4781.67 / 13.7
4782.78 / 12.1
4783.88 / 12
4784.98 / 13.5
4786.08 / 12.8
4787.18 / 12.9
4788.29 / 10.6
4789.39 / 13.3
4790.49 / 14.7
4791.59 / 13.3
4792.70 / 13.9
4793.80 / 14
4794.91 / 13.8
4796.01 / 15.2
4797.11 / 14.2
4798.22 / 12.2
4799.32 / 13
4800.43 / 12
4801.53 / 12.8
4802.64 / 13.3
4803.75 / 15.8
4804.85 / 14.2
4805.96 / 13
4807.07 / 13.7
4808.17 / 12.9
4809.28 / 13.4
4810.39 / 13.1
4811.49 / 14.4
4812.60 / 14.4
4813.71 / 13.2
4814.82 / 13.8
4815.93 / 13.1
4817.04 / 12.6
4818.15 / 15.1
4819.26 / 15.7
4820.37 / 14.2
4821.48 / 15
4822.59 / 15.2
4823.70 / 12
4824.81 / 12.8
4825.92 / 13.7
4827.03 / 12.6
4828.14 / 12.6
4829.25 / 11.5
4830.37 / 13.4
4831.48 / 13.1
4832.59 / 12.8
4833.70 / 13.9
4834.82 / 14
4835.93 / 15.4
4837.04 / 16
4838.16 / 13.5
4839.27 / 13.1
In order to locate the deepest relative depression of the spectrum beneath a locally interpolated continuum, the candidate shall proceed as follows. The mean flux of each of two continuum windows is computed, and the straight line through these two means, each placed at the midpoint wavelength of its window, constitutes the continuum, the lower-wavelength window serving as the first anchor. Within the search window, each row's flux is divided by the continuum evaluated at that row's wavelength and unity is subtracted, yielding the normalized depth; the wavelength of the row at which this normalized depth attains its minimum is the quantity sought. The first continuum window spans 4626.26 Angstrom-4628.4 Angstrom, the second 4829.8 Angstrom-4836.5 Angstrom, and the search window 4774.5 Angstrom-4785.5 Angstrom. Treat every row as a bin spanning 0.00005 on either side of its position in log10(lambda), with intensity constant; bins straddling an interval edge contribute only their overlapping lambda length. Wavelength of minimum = 4783.88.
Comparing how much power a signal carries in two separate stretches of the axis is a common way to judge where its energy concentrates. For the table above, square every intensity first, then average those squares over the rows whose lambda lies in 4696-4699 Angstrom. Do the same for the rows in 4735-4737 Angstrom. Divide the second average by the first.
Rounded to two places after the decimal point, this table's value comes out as 0.72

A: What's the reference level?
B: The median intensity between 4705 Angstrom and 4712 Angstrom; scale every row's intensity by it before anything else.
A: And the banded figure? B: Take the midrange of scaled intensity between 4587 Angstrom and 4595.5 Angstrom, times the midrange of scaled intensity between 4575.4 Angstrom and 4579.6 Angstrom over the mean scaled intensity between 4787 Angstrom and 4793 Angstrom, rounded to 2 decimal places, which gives 1.12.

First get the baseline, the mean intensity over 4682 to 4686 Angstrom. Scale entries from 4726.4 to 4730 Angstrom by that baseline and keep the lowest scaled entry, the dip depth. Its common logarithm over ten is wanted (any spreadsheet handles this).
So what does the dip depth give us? 0.0025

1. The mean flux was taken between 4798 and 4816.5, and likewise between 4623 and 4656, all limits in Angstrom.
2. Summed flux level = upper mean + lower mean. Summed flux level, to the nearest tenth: 26.7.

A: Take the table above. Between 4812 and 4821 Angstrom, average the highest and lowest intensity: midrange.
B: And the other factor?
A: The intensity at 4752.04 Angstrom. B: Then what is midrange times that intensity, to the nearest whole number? 202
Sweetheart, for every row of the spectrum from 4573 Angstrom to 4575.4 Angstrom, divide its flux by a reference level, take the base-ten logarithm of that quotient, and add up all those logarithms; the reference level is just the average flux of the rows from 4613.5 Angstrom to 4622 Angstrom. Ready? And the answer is -0.07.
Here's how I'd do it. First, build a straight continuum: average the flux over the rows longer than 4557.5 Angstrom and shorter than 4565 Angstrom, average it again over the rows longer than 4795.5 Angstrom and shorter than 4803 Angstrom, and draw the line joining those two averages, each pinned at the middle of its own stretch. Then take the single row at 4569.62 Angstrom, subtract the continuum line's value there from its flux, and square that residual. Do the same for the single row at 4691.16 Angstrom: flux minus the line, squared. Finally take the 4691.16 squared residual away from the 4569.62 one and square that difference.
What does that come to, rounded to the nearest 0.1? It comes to 1.4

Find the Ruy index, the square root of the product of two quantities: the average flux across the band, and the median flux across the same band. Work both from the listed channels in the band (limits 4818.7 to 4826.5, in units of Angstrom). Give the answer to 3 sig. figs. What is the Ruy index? 14.1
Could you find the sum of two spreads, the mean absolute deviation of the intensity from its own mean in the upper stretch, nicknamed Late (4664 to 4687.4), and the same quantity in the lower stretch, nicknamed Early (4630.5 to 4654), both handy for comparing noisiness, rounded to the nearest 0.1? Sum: 2.0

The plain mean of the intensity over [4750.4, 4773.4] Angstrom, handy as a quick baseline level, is 12.8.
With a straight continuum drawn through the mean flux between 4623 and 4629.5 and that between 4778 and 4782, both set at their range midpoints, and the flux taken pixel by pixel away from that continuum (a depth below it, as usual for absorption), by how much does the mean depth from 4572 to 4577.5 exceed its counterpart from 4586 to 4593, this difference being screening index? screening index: 0.2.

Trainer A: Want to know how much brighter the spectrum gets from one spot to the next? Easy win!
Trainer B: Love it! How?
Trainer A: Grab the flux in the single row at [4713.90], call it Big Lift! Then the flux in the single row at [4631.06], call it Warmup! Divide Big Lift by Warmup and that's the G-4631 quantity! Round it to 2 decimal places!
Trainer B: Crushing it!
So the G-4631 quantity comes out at 0.94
